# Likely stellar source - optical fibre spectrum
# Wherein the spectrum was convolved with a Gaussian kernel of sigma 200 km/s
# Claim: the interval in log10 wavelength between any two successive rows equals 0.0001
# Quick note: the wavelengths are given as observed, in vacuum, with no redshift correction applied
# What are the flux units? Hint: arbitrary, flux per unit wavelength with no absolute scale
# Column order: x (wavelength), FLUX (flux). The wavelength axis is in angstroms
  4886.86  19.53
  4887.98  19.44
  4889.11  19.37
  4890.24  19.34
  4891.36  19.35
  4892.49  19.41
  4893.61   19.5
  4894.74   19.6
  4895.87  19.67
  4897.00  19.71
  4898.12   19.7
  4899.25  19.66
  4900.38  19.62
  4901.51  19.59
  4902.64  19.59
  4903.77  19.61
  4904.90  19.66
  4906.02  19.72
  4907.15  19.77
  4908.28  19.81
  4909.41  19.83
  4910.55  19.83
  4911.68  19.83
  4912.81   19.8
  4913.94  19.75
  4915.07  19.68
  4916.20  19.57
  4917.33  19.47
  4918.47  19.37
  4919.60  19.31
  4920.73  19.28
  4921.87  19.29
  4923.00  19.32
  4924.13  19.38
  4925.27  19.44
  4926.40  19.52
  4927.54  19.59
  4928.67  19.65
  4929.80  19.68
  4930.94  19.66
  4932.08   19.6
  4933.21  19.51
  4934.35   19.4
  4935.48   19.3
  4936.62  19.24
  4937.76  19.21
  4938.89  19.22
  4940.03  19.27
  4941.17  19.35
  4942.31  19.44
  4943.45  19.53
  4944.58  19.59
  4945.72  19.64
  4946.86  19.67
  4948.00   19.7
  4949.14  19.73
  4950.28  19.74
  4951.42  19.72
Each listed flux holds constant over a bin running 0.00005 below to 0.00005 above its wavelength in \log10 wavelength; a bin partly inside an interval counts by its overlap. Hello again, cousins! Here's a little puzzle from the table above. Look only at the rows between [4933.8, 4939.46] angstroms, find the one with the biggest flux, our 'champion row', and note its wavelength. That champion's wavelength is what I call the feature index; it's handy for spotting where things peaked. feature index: 4934.35 angstroms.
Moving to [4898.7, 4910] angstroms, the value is 4909.41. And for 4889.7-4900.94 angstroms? 4897.00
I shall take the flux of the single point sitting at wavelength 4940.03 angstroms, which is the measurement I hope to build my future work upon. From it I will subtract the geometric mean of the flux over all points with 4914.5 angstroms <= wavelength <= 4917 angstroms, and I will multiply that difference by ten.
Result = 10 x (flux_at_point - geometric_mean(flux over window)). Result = -4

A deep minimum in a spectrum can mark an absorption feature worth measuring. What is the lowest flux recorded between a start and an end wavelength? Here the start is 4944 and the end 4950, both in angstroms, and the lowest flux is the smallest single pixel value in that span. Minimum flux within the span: 19.59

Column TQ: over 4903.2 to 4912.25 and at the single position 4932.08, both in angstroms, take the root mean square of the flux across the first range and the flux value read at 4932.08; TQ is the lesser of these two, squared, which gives 384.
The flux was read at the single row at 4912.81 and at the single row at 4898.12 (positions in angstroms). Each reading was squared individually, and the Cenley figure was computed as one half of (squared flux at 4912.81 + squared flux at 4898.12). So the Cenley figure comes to 390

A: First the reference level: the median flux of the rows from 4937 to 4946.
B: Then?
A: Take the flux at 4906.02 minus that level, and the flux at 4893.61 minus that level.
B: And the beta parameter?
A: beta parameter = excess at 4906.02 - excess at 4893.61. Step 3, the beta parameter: 0.2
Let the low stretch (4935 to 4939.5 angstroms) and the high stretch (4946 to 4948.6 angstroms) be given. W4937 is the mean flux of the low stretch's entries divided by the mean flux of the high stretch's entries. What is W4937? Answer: 0.98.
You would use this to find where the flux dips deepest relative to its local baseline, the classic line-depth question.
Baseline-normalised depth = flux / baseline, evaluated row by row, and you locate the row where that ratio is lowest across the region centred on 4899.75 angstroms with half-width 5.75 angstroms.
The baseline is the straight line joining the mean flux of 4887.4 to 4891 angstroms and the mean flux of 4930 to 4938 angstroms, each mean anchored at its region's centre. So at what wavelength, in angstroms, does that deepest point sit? 4902.64 angstroms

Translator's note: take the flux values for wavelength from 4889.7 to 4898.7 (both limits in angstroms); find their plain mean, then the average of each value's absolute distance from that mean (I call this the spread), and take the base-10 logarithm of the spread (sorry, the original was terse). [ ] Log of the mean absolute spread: -0.87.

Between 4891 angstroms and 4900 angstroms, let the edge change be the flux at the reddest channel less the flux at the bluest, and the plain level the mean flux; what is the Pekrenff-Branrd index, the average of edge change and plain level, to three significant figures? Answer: 9.94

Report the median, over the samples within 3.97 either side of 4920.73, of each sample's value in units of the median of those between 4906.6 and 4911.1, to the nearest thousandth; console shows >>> 0.975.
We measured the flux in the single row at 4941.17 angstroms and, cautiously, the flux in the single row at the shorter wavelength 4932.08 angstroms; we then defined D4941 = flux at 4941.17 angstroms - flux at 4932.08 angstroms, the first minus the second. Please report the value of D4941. -0.25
